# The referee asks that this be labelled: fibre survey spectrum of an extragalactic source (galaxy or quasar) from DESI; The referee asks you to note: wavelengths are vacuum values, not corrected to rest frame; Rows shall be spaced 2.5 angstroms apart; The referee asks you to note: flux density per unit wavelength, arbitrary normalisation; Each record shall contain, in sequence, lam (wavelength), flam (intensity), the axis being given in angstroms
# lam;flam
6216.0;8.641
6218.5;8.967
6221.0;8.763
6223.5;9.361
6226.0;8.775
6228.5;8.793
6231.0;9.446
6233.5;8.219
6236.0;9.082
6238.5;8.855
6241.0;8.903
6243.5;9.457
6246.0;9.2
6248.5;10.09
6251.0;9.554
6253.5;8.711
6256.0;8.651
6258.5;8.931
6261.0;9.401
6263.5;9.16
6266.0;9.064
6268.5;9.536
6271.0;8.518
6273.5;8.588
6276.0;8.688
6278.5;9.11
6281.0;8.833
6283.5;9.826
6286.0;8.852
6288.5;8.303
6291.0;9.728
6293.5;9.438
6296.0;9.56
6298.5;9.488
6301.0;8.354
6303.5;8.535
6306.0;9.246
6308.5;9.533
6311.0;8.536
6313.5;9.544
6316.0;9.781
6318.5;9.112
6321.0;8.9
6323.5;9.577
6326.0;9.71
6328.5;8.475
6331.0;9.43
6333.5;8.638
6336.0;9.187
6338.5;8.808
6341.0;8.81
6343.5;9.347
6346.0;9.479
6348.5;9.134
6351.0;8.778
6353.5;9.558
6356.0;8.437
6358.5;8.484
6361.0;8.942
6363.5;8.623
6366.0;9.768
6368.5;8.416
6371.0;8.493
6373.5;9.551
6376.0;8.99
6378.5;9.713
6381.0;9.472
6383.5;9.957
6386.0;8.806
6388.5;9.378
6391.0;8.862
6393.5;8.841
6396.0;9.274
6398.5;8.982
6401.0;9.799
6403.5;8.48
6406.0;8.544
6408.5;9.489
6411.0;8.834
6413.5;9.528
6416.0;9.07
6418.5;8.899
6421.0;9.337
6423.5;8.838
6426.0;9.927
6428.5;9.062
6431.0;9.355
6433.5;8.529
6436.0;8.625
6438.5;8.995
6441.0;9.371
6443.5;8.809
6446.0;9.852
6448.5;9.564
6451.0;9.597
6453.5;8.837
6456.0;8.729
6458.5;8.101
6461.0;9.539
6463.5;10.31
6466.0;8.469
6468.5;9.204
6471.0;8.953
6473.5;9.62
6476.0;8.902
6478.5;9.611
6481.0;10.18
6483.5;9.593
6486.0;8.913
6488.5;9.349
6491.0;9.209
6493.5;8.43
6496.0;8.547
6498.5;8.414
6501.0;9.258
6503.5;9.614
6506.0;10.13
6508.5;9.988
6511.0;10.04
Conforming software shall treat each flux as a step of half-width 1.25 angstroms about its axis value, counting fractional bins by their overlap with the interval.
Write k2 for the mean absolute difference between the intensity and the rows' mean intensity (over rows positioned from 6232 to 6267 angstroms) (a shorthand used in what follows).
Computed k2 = 0.33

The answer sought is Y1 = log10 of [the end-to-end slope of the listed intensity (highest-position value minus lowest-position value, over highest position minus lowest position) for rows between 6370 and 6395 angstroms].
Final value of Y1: -1.81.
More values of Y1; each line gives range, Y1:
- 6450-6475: -2.99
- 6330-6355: -2.24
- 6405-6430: -1.64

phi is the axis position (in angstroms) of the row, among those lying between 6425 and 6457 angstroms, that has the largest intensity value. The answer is 6426.0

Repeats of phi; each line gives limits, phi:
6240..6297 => 6248.5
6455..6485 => 6463.5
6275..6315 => 6283.5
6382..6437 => 6383.5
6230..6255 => 6248.5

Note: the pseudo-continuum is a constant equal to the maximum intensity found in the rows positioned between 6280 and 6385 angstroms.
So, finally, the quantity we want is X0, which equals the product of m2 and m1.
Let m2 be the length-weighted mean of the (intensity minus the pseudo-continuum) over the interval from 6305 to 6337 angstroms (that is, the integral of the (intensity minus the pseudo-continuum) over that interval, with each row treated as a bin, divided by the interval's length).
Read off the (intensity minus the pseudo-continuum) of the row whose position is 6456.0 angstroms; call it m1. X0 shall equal 0.9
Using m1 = -1.2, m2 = -0.75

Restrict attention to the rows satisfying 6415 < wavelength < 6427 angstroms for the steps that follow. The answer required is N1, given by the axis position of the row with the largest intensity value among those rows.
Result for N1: 6426.0 angstroms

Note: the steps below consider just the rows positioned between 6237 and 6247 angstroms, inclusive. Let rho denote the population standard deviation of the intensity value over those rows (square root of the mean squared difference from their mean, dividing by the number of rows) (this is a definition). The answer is 0.24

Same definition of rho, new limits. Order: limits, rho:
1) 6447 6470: 0.64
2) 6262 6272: 0.36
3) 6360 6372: 0.49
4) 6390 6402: 0.36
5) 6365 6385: 0.55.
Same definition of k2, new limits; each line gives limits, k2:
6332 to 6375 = 0.38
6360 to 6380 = 0.46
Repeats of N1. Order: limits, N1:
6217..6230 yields 6223.5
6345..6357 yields 6353.5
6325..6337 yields 6326.0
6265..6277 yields 6268.5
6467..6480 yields 6473.5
